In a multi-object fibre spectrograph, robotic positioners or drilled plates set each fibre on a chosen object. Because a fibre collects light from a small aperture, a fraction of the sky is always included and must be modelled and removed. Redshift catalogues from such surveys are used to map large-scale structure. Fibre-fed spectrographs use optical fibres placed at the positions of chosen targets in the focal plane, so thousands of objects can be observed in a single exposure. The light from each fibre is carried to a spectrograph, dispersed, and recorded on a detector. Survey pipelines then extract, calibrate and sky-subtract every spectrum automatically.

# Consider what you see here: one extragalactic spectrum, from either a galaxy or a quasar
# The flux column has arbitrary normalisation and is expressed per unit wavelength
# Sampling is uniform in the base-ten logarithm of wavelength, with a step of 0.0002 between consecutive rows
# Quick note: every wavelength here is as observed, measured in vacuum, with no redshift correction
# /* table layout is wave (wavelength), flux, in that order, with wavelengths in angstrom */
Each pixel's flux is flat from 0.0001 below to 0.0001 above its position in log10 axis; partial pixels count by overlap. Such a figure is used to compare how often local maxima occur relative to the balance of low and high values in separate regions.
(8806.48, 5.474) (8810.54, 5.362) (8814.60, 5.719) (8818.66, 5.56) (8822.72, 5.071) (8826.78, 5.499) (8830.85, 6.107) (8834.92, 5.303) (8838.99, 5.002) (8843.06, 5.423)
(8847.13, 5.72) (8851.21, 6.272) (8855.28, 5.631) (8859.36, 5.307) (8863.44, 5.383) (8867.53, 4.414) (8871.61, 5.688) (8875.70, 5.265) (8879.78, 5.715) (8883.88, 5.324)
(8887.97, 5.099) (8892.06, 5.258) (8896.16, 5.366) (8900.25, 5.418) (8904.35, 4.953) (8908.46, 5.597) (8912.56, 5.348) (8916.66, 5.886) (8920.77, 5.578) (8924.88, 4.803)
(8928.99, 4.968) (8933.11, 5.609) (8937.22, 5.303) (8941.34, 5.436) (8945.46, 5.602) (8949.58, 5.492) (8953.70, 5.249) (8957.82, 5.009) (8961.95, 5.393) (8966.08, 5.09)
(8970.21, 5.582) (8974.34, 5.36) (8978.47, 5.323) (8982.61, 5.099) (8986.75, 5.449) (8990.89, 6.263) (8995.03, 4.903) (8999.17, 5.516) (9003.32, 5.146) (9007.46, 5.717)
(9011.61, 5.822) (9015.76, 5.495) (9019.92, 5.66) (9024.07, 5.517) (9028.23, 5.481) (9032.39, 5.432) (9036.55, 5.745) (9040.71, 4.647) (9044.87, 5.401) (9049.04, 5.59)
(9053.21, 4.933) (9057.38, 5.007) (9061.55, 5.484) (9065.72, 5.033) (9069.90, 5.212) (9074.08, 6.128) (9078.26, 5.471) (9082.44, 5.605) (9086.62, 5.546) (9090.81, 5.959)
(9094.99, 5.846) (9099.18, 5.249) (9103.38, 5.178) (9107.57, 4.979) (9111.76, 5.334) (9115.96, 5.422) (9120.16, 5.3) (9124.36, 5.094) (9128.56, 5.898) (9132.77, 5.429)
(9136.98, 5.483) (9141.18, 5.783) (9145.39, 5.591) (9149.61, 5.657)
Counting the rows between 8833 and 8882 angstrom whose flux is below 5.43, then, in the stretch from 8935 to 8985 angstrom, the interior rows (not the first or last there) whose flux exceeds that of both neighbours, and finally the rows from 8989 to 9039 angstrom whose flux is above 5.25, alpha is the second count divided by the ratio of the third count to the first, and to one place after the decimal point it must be 2.1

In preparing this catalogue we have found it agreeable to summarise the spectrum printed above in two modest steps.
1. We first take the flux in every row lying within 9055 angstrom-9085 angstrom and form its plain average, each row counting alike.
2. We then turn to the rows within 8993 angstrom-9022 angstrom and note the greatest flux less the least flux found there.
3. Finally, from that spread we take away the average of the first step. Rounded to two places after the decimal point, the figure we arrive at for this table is -4.50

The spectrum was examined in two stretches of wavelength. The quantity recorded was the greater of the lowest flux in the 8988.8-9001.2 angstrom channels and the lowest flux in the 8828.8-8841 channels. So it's 5.00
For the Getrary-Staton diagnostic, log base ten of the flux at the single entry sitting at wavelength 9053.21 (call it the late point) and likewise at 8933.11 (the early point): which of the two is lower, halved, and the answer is 0.347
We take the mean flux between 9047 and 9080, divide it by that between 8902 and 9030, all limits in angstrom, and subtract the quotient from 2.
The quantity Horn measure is 1.01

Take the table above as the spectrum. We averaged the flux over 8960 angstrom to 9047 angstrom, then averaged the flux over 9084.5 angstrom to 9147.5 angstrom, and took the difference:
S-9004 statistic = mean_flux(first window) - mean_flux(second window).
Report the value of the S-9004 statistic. -0.04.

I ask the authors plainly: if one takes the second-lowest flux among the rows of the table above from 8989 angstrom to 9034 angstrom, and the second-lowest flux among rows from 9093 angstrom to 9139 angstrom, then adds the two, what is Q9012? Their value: 10.24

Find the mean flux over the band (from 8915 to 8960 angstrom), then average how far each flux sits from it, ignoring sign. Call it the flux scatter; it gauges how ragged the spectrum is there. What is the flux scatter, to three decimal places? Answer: 0.265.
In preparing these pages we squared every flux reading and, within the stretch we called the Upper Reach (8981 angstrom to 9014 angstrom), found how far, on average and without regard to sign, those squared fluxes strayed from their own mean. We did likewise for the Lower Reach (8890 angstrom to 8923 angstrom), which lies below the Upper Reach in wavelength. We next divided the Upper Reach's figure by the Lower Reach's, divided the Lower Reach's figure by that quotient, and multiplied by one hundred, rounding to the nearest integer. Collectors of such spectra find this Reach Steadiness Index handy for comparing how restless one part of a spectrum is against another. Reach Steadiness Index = 123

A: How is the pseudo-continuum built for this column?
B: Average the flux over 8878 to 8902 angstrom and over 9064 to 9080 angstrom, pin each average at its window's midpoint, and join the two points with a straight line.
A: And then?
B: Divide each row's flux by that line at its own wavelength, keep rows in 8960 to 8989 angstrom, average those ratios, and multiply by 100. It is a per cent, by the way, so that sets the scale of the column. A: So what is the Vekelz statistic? 99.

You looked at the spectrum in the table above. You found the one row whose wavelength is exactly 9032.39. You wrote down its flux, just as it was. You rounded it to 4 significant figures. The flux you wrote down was 5.432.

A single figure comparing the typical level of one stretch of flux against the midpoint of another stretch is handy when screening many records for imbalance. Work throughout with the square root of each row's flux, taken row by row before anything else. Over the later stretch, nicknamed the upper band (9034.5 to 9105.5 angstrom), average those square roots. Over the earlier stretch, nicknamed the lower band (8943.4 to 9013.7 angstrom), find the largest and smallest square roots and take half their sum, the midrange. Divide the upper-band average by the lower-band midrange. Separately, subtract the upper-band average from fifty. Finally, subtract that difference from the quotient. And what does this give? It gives -46.69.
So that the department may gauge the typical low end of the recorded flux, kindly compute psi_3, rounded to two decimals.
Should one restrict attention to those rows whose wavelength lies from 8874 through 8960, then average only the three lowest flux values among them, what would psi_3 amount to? 4.91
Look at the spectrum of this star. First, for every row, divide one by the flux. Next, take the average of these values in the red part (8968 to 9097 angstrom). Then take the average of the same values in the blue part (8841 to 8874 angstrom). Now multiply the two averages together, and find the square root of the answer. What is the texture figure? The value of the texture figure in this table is 0.184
